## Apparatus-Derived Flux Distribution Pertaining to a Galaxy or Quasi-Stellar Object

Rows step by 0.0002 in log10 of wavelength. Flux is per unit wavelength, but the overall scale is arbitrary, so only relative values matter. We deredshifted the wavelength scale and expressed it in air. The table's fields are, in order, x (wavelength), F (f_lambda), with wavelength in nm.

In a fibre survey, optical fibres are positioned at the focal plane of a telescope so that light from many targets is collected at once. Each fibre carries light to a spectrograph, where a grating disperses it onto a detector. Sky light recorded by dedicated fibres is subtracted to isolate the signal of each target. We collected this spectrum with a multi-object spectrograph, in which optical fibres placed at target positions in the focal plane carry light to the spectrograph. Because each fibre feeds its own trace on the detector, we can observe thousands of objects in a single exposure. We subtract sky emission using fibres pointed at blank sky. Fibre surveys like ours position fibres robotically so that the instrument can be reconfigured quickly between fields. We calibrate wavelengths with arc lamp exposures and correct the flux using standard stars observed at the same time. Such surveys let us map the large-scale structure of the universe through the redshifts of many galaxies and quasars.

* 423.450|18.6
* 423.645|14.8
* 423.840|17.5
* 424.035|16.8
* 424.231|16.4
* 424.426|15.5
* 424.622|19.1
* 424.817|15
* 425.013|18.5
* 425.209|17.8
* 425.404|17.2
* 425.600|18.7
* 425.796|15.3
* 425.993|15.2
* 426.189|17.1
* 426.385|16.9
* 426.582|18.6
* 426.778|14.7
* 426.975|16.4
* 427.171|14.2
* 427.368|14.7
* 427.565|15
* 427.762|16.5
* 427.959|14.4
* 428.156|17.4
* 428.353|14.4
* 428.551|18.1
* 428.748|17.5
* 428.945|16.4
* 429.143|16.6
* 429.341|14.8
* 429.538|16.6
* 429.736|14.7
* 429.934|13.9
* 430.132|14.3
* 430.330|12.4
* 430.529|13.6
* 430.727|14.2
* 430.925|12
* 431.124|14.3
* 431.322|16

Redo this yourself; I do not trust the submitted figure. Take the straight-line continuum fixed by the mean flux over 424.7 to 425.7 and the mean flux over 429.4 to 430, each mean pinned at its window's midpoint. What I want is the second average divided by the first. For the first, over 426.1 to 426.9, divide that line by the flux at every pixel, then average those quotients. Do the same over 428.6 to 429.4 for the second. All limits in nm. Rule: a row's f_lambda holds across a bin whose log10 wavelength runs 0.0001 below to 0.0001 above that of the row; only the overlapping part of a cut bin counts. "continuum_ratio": 0.94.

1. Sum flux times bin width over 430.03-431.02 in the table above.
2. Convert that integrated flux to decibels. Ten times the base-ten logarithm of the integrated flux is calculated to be 11.20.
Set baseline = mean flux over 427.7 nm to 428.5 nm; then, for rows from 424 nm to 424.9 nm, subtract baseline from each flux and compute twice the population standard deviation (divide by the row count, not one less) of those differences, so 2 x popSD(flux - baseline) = 2.8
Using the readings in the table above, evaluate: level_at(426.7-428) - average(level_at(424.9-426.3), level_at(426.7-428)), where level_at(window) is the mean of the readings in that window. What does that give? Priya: -1.0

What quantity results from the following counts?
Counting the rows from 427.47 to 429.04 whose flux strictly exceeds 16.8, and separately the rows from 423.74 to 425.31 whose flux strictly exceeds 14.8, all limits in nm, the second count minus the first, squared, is 25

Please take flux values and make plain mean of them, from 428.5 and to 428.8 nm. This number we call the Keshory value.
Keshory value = 17.8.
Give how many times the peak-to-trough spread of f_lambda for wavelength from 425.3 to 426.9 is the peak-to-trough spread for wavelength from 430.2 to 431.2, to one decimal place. 1.7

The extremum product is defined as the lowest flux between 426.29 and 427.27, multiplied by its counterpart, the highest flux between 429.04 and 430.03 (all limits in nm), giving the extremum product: 236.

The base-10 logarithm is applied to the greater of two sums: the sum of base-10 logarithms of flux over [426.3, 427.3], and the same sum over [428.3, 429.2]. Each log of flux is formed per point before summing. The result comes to 0.785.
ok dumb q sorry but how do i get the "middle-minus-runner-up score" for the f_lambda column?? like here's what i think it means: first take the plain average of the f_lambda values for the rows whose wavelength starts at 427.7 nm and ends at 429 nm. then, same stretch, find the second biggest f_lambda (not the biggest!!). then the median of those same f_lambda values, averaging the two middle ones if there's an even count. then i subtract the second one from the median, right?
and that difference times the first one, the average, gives -16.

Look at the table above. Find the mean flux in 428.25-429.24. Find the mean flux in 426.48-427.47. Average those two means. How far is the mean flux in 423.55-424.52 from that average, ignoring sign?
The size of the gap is 0.0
